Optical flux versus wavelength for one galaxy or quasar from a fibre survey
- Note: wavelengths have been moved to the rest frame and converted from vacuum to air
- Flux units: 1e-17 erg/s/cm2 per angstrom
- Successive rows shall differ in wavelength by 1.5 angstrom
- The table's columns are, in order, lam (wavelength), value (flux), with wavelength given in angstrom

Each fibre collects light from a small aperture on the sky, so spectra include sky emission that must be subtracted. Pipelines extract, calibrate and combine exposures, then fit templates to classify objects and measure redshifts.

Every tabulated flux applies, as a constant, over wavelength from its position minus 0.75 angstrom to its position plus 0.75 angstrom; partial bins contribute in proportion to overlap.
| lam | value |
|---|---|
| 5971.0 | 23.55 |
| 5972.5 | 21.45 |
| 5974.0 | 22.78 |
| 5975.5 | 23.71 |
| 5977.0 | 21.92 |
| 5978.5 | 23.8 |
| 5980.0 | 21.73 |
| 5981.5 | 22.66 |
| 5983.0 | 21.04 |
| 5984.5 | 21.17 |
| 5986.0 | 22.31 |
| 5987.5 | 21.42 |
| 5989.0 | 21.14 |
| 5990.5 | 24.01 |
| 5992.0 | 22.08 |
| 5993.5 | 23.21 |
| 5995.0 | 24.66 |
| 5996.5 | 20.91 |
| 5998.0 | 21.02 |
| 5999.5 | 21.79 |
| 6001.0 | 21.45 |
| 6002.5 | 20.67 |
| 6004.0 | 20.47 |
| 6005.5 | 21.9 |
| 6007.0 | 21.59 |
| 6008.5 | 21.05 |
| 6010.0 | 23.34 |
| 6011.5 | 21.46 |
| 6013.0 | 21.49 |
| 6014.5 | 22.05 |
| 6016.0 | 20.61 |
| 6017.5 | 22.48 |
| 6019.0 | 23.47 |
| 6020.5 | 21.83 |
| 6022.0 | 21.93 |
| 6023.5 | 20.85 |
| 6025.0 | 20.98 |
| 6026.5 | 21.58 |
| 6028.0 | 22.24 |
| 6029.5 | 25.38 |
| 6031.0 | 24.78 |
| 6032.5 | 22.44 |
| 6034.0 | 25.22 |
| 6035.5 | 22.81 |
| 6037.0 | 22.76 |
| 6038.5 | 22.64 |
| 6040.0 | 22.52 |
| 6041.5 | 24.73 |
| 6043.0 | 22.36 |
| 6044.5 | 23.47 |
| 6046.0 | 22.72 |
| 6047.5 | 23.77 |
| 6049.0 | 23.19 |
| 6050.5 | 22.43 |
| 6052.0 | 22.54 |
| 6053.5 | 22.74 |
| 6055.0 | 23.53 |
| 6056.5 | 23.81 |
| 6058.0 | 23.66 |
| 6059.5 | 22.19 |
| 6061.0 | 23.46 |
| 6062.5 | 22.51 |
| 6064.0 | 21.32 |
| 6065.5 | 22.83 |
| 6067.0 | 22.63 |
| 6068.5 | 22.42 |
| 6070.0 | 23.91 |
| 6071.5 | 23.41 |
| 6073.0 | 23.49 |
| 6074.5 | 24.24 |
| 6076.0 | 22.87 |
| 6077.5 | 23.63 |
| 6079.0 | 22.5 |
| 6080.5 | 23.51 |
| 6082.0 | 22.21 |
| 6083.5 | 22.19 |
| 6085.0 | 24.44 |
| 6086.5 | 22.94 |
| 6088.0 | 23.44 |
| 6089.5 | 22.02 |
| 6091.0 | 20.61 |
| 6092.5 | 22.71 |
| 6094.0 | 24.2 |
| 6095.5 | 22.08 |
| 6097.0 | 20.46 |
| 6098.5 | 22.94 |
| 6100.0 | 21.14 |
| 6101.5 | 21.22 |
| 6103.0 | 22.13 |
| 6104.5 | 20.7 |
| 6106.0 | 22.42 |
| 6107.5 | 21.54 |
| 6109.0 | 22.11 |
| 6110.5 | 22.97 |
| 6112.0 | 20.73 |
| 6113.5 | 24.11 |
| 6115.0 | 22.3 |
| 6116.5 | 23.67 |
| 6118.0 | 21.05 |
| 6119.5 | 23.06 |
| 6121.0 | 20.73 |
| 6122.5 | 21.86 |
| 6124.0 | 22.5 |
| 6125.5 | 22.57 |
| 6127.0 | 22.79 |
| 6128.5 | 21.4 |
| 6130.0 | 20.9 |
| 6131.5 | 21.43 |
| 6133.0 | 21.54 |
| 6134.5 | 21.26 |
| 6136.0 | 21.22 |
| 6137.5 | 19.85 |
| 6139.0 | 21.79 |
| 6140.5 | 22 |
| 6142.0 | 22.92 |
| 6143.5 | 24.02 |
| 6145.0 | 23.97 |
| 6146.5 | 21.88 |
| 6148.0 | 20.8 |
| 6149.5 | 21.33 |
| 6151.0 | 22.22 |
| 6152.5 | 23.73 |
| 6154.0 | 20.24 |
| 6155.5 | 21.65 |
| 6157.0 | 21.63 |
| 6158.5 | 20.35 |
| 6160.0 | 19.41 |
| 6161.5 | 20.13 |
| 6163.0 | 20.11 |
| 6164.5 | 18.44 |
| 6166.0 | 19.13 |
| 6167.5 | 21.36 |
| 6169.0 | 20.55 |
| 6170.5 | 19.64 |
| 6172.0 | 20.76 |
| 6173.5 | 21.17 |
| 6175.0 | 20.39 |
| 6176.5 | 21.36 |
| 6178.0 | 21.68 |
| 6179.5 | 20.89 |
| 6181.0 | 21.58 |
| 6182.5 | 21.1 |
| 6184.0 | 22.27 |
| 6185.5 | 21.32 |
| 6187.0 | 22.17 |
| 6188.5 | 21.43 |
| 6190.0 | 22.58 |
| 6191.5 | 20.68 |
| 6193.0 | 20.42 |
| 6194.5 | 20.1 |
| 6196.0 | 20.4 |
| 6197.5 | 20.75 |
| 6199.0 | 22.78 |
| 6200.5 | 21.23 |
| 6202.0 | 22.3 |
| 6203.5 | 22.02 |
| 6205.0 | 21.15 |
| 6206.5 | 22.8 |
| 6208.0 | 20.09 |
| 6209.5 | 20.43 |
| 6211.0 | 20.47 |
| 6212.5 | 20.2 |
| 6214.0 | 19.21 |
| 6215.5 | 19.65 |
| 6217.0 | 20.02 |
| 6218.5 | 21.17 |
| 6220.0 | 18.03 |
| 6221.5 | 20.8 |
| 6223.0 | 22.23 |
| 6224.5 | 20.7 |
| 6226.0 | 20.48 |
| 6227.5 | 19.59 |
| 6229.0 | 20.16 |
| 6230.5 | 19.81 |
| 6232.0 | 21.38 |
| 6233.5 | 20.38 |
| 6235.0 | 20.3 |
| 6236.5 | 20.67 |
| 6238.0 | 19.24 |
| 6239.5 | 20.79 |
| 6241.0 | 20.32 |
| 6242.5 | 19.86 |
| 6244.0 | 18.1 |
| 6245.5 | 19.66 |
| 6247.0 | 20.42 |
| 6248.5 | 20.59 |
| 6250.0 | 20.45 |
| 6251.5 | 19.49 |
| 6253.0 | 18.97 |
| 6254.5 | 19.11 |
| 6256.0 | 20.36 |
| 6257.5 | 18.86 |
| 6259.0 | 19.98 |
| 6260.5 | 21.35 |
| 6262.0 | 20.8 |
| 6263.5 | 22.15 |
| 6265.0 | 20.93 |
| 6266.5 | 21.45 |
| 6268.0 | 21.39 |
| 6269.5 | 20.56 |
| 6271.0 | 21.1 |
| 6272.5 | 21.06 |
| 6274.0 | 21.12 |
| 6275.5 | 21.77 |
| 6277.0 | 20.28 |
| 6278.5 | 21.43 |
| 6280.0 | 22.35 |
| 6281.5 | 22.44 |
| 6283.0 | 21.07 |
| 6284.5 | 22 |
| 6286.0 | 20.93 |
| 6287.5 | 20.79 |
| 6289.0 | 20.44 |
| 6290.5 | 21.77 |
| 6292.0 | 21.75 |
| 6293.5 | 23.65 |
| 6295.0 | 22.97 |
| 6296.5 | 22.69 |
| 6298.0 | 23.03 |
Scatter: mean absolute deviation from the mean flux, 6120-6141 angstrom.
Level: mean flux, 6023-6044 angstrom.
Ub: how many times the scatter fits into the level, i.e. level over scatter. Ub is 39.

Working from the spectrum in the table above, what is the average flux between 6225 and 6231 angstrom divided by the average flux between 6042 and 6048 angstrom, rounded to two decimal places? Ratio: 0.87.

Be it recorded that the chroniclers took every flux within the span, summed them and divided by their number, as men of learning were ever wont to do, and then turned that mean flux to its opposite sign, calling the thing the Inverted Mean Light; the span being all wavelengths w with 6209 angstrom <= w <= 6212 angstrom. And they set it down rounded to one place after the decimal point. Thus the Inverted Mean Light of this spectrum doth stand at -20.4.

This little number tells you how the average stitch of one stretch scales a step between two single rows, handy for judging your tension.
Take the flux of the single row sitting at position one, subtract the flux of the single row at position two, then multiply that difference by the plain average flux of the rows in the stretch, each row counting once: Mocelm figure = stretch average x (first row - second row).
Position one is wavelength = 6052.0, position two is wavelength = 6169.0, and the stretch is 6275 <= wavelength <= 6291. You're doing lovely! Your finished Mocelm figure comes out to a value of 43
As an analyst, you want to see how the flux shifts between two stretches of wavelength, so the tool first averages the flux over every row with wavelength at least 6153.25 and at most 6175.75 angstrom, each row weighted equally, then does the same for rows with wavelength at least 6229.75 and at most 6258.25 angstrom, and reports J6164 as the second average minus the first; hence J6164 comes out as -0.40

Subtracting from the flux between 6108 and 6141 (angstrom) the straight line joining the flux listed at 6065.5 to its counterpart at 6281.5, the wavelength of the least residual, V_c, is 6137.5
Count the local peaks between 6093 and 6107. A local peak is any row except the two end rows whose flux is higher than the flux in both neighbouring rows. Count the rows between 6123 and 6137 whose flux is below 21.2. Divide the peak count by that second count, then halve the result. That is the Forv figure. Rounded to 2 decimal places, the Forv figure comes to 1.00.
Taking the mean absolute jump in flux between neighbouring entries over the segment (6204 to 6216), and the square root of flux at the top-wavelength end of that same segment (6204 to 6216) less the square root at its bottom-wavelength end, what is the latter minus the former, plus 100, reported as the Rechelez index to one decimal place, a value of 98.9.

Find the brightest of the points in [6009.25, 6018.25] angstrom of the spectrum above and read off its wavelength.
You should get 6010.0 angstrom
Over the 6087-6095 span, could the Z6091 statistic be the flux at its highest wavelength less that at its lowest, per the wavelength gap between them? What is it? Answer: 0.13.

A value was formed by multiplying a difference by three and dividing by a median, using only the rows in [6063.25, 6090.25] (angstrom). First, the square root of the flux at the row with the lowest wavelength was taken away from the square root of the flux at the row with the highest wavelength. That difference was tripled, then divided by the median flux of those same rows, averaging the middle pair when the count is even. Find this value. 0.010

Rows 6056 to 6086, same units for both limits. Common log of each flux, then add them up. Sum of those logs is 27.3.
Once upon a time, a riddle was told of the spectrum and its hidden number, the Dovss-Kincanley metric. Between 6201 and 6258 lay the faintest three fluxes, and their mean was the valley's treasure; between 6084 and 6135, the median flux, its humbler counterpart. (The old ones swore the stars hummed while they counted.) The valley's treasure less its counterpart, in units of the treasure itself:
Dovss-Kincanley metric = -0.21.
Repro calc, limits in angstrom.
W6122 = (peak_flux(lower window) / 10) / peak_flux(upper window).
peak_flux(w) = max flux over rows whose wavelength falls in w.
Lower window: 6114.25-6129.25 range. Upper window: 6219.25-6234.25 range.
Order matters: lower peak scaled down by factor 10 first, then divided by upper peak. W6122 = 0.106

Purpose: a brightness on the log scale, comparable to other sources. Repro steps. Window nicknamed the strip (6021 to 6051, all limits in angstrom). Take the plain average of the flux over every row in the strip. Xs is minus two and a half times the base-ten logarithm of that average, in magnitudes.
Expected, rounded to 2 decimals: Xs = -3.40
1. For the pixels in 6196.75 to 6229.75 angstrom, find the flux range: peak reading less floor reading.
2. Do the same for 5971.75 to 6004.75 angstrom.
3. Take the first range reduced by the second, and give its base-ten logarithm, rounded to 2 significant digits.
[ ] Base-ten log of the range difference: -0.24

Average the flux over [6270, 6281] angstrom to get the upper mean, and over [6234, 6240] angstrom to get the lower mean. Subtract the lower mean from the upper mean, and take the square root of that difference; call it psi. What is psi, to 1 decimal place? 1.0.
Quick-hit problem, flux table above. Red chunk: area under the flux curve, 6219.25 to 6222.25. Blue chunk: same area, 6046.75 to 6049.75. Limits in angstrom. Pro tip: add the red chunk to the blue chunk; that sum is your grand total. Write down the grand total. 128.7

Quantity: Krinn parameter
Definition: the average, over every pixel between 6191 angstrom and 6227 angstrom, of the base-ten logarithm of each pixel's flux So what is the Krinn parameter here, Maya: 1.32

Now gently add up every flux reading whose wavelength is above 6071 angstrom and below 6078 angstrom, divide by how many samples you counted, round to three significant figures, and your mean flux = 23.5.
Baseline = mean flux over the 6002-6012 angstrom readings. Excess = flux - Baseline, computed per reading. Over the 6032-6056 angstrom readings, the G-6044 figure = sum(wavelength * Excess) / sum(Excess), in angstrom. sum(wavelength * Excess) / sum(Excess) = 6043.3 angstrom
